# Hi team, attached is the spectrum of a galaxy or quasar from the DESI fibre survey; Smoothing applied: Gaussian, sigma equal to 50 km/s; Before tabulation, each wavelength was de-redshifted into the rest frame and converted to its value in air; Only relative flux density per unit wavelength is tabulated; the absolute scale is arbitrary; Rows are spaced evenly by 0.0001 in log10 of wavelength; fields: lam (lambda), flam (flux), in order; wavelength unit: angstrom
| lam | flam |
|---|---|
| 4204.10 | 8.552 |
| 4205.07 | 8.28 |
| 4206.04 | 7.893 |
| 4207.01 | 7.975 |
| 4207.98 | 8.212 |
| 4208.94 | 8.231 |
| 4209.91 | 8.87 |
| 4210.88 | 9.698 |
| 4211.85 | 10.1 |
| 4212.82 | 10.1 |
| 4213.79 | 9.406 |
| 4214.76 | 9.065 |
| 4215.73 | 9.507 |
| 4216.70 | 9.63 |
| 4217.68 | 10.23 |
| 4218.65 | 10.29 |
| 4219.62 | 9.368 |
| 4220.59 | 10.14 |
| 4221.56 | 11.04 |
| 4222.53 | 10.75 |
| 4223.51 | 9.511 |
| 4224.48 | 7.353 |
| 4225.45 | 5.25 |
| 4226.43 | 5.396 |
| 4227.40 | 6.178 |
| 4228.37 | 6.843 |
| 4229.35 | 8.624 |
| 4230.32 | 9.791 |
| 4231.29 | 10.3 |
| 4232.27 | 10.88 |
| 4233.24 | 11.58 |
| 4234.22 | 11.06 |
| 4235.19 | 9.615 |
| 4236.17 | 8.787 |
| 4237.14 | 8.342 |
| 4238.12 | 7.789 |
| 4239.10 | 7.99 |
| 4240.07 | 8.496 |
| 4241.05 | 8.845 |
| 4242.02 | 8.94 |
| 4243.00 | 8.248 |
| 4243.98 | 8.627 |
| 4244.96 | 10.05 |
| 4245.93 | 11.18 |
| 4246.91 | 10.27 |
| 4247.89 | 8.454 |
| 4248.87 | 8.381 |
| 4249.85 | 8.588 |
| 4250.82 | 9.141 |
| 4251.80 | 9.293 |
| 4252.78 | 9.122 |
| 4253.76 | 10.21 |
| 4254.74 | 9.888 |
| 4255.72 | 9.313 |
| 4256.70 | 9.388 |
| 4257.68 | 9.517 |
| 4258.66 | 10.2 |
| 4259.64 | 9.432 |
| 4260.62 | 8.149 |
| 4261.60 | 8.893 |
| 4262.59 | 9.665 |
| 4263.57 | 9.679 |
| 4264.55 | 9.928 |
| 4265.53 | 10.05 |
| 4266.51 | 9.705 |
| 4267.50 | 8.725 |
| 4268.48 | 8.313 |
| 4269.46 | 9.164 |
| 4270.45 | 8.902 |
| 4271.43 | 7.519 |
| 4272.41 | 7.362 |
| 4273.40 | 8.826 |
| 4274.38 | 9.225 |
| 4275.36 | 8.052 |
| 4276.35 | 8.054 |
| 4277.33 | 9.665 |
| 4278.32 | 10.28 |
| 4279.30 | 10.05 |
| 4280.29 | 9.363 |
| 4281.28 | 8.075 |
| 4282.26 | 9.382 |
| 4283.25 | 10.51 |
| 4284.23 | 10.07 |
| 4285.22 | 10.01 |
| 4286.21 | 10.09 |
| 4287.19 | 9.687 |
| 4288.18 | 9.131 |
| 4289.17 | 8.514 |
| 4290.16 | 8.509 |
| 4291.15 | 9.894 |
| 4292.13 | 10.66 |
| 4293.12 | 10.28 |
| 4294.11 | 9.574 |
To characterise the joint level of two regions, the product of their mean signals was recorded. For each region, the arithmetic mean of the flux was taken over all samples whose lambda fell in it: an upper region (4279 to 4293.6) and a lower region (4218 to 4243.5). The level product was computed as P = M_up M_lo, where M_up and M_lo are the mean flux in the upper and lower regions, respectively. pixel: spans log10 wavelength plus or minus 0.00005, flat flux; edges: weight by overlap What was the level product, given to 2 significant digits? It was 86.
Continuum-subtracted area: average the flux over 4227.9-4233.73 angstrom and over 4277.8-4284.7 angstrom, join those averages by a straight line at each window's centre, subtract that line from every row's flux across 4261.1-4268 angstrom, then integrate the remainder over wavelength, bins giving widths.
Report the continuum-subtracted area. -1.1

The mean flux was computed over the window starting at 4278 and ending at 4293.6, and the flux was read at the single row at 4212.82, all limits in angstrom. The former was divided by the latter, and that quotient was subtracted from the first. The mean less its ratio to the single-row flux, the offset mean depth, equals 8.70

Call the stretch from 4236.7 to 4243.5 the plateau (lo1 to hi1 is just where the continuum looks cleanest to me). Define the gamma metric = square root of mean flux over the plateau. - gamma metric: 2.89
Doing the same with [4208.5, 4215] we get 3.06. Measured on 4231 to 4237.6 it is 3.17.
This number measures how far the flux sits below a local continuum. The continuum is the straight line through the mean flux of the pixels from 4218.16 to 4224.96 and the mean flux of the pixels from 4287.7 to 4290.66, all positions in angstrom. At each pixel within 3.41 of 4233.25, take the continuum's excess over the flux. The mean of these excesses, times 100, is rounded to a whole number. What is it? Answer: -69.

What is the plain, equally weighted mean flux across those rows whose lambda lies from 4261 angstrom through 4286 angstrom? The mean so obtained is 9.18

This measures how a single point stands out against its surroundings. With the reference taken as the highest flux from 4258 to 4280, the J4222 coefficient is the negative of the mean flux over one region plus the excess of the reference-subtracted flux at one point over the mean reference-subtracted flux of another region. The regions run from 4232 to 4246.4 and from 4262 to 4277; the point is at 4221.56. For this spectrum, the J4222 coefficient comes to -7.2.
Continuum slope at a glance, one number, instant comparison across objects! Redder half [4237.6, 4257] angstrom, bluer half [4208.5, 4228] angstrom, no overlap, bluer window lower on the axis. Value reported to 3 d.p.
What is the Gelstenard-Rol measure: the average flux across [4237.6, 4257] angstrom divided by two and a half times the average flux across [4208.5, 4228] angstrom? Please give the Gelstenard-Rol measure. 0.405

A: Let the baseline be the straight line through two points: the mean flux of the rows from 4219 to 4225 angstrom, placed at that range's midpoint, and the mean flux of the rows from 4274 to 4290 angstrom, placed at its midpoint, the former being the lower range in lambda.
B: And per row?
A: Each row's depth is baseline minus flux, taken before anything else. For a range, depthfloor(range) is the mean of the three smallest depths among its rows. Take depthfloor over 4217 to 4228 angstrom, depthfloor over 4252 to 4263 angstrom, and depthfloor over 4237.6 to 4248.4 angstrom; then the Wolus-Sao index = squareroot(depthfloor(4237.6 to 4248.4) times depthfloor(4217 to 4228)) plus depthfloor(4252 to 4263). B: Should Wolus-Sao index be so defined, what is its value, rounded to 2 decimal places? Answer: 0.38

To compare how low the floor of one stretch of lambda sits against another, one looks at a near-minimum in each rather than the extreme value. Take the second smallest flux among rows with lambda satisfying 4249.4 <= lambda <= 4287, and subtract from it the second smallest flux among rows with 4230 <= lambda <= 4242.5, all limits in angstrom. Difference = -0.5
